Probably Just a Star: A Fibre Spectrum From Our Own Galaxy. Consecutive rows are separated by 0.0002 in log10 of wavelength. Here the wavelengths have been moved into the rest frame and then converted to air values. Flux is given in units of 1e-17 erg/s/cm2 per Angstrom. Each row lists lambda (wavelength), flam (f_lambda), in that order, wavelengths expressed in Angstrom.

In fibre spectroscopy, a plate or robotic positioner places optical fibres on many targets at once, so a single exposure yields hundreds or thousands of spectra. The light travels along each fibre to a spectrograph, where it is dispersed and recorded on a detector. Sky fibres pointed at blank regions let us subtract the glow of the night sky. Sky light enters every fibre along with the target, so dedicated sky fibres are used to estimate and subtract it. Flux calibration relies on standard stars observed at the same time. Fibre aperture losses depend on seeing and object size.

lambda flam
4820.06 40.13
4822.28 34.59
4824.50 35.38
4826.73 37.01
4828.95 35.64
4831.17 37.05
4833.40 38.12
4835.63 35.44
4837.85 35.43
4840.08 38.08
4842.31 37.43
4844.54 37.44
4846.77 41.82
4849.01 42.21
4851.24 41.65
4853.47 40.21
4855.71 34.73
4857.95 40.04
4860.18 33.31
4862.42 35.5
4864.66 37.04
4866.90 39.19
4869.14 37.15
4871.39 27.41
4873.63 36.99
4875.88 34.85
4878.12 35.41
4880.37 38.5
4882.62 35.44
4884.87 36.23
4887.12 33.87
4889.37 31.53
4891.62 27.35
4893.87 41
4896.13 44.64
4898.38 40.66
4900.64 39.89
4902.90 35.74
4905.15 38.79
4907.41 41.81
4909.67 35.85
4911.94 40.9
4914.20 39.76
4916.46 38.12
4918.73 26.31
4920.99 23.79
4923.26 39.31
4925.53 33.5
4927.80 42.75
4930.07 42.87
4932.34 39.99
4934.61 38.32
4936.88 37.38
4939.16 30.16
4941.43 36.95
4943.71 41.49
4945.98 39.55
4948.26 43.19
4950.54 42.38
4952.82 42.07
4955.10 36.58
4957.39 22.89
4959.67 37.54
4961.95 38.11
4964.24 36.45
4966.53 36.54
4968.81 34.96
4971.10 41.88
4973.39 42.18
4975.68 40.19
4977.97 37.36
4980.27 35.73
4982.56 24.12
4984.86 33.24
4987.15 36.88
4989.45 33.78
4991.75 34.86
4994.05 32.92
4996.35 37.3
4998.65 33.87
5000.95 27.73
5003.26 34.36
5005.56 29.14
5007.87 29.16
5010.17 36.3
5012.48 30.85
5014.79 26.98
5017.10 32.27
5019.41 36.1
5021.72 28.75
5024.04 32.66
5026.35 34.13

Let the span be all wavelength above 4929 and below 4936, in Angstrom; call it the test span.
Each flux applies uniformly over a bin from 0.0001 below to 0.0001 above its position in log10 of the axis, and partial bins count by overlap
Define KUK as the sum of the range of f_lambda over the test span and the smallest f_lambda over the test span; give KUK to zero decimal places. 43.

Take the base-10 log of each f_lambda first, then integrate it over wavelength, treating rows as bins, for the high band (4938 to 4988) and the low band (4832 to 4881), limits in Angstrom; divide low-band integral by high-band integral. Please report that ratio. 0.98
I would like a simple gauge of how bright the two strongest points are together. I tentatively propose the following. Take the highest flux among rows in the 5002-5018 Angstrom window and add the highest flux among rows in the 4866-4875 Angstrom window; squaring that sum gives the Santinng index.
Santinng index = 5699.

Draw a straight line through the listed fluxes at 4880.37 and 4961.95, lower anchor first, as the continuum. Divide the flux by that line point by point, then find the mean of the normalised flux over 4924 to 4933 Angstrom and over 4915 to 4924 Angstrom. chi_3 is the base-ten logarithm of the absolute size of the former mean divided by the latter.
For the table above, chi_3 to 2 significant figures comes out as 0.097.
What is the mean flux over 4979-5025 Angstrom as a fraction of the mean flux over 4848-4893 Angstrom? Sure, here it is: 0.90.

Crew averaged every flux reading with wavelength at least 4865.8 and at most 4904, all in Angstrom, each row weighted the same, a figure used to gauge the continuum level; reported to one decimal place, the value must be 36.2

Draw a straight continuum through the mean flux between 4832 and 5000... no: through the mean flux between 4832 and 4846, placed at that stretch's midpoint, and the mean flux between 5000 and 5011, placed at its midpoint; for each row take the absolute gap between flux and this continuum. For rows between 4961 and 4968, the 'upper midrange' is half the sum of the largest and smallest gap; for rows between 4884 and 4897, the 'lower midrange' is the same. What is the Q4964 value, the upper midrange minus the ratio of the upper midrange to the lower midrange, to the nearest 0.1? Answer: 3.6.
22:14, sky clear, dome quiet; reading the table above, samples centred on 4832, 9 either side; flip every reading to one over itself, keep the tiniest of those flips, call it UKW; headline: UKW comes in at 0.0262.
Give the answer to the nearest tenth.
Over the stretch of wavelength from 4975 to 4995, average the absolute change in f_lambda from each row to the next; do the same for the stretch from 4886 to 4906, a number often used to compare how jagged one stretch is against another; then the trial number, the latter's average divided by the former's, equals 1.0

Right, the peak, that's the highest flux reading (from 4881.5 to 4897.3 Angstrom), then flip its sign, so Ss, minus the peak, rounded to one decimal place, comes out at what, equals -44.6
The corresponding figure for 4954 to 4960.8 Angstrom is -37.5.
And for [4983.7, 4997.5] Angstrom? -37.3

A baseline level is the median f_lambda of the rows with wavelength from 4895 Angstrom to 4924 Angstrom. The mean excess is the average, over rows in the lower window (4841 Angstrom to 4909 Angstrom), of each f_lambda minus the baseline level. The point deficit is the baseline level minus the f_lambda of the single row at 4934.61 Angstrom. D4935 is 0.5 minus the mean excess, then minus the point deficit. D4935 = 1.6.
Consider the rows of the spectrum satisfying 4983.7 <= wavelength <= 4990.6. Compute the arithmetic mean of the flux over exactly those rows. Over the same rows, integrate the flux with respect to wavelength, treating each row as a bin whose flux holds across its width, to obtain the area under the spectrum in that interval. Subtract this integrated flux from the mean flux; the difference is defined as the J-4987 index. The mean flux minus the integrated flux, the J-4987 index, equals -204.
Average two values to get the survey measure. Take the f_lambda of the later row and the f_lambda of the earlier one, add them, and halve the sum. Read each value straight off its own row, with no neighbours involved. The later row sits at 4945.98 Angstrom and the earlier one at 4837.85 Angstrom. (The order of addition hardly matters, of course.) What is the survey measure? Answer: 37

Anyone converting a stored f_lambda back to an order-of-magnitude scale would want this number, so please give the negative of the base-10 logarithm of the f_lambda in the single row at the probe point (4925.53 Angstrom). -1.53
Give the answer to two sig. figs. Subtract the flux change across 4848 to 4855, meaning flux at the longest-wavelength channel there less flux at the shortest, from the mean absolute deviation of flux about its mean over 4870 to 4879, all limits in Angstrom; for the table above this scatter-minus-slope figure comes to 5.1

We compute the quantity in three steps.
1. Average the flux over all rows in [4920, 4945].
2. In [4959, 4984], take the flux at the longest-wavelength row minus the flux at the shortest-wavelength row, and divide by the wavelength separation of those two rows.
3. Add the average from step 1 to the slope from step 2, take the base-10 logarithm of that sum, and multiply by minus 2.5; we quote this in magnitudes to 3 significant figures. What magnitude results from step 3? -3.90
